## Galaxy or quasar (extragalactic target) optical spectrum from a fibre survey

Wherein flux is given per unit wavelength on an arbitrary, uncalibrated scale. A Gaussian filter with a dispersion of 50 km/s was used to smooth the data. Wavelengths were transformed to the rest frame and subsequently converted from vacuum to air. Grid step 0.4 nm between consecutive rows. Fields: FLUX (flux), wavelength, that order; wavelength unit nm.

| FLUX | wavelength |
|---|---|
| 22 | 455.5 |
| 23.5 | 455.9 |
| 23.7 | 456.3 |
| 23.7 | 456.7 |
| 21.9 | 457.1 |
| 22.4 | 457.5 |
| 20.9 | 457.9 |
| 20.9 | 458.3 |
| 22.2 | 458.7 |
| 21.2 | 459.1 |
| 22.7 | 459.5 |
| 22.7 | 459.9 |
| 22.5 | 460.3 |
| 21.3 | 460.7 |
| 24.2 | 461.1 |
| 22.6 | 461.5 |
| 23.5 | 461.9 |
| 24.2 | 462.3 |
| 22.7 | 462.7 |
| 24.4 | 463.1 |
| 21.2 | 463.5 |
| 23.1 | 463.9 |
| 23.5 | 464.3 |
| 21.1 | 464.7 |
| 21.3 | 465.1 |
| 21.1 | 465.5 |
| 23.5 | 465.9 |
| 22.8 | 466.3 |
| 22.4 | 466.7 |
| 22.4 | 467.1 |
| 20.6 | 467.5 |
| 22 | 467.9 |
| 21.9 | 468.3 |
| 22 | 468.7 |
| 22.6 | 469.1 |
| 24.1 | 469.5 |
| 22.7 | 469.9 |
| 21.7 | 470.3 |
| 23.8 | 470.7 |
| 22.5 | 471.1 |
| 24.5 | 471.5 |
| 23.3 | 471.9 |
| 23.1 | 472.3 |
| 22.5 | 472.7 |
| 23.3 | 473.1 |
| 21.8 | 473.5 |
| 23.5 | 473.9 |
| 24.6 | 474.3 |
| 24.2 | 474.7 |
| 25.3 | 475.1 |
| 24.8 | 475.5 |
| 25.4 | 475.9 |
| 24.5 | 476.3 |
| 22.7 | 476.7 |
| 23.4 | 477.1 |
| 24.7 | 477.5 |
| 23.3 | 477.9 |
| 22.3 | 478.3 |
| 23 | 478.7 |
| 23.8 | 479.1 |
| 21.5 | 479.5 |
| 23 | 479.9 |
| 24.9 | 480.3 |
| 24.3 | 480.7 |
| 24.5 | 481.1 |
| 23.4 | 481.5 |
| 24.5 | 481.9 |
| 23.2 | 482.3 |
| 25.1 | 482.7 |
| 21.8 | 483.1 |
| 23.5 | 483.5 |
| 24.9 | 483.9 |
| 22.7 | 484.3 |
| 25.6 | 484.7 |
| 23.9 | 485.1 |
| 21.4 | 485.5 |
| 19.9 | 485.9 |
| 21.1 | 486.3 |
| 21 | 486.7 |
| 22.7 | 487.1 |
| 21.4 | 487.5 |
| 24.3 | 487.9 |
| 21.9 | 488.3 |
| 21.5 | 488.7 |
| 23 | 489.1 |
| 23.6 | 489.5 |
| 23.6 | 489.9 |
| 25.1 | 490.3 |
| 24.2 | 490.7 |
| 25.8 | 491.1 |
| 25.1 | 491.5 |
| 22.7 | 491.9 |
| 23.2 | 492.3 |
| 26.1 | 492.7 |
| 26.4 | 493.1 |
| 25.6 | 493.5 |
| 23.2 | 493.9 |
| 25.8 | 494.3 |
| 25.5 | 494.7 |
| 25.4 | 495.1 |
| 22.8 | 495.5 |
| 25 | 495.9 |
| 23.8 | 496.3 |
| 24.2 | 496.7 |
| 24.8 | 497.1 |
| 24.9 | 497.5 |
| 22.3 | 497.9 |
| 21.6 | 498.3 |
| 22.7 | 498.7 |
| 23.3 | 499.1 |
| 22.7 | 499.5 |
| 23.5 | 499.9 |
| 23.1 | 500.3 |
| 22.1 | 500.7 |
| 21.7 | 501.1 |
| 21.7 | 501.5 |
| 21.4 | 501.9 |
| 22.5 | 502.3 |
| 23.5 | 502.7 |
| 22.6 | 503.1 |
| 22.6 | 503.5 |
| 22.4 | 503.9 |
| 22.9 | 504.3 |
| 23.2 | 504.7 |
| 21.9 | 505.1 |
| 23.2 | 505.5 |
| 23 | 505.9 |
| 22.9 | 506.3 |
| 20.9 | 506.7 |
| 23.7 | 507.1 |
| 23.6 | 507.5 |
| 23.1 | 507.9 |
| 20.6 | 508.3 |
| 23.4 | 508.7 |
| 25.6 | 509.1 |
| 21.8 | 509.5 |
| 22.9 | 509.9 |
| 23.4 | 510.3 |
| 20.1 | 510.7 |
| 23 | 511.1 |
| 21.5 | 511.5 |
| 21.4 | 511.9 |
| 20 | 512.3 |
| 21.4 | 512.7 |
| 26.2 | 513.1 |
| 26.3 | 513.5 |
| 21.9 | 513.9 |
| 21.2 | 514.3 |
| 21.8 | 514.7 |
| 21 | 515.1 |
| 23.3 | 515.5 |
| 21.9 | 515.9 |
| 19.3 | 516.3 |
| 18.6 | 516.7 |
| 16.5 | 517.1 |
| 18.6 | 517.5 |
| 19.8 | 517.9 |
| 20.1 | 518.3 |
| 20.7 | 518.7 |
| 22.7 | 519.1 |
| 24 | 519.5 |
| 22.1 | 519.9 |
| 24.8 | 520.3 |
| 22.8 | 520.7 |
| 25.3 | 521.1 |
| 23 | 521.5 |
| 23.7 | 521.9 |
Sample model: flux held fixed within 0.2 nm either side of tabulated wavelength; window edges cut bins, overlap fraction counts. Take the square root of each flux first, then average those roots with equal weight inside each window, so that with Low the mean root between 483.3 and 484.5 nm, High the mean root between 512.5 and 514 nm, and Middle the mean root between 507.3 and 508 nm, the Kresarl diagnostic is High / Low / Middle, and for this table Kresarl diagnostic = 0.208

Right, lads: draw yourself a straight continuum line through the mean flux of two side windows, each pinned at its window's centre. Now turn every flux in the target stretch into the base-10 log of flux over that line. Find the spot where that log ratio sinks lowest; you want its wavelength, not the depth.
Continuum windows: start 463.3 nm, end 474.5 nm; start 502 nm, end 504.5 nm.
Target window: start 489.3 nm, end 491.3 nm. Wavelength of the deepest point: 489.9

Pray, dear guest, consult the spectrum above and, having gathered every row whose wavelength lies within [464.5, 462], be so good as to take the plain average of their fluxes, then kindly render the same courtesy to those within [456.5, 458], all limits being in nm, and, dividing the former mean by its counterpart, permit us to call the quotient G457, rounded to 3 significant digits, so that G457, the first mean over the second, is 1.04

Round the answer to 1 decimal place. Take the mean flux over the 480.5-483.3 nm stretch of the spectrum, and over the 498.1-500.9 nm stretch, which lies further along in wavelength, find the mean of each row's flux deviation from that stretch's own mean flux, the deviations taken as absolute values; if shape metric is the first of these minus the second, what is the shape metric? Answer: 23.3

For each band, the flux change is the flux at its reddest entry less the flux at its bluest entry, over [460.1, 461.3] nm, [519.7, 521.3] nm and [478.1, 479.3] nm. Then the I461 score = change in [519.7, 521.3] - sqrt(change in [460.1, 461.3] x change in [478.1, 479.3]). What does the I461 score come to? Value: 2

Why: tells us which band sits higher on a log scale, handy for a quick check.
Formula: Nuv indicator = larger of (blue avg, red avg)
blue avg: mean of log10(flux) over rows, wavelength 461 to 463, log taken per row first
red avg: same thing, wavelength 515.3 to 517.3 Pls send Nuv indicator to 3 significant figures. 1.37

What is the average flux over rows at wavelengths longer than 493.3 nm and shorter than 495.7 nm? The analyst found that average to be 24.7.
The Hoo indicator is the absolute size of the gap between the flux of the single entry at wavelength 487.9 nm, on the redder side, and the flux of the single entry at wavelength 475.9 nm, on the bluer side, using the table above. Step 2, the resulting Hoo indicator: 1.1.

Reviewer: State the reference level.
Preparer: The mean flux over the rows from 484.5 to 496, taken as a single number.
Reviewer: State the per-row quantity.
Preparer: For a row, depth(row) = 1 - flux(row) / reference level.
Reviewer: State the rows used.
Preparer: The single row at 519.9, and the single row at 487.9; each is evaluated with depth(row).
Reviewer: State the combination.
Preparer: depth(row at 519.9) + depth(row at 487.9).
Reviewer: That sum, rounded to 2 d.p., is 0.04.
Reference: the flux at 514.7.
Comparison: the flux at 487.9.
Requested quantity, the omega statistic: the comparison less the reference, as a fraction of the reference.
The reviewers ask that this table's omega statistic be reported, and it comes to 0.11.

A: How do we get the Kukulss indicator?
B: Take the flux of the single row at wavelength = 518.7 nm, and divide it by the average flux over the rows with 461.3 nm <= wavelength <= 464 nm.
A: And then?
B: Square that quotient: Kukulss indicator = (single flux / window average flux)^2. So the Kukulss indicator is 0.80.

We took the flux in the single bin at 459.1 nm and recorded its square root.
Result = 4.60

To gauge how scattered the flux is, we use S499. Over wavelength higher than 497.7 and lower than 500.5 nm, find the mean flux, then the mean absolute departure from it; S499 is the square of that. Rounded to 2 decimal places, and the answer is 0.23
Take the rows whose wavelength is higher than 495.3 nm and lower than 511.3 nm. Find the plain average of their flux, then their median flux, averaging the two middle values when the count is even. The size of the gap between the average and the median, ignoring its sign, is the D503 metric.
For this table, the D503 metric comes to 0.04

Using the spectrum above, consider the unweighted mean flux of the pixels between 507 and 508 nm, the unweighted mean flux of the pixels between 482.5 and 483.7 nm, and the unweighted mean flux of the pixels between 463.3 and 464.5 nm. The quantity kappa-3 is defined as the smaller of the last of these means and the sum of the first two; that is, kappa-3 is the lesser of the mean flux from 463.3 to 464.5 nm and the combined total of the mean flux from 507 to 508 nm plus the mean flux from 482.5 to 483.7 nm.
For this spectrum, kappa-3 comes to 22.6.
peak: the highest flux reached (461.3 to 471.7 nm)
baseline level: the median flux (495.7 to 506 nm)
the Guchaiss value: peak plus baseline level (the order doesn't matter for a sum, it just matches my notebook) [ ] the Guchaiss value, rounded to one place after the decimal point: 47.3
